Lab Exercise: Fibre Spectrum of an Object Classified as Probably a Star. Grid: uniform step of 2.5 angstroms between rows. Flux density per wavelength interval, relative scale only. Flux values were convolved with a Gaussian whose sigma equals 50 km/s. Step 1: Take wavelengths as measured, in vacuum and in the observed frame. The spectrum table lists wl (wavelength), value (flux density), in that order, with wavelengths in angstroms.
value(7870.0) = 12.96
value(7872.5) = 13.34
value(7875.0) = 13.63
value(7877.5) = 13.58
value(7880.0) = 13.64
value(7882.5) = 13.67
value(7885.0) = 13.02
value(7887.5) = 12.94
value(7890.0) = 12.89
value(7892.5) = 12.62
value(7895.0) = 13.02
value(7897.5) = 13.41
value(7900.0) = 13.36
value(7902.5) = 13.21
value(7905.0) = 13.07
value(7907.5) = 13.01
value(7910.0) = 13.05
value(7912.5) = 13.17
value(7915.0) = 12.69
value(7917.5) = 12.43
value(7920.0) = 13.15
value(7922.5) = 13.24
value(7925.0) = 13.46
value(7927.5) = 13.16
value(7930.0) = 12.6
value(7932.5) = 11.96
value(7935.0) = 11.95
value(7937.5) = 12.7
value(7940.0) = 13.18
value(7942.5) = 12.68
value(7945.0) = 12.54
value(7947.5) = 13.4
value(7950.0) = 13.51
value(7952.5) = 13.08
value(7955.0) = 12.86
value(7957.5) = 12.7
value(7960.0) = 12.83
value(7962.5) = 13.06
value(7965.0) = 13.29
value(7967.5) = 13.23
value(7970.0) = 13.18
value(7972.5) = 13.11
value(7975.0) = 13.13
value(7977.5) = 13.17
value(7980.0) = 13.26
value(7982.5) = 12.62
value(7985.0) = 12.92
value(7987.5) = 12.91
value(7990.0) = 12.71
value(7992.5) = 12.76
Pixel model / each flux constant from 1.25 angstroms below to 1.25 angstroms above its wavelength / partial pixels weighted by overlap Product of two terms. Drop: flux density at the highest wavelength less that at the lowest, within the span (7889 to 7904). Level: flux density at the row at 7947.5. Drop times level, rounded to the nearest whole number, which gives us 4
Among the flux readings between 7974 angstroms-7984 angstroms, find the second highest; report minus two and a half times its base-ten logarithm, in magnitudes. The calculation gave -2.80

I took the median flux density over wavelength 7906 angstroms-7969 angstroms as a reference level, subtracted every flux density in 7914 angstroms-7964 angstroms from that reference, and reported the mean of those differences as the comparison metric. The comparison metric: 0.19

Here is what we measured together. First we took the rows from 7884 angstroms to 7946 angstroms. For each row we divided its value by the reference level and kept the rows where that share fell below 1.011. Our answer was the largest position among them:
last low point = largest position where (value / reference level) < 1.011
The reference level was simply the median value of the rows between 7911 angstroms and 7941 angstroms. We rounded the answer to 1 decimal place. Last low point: 7945.0 angstroms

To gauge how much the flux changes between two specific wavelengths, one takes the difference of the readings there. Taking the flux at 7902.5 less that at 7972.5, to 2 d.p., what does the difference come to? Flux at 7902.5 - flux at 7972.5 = 0.10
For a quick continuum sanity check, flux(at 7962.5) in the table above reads 13.06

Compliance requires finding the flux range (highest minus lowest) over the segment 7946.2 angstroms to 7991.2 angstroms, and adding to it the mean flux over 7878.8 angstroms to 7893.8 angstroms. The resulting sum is 14.0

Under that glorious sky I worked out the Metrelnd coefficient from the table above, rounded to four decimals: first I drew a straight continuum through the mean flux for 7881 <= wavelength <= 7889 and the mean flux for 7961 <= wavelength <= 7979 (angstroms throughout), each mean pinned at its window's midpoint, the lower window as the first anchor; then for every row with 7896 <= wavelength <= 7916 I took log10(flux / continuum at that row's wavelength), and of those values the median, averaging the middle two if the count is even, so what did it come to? -0.0026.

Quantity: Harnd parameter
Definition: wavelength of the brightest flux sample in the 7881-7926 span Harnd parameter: 7882.5 angstroms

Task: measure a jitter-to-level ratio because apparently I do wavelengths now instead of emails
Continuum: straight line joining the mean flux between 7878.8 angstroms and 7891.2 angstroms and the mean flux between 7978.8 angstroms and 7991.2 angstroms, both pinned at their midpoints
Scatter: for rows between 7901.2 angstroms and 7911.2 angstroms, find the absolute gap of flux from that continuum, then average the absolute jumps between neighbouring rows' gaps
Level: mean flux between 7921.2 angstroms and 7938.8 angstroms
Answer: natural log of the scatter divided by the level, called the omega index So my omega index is -5.5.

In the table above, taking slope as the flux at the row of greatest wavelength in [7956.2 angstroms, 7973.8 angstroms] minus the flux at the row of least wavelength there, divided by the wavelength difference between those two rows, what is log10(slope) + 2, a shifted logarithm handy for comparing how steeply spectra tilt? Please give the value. 0.44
